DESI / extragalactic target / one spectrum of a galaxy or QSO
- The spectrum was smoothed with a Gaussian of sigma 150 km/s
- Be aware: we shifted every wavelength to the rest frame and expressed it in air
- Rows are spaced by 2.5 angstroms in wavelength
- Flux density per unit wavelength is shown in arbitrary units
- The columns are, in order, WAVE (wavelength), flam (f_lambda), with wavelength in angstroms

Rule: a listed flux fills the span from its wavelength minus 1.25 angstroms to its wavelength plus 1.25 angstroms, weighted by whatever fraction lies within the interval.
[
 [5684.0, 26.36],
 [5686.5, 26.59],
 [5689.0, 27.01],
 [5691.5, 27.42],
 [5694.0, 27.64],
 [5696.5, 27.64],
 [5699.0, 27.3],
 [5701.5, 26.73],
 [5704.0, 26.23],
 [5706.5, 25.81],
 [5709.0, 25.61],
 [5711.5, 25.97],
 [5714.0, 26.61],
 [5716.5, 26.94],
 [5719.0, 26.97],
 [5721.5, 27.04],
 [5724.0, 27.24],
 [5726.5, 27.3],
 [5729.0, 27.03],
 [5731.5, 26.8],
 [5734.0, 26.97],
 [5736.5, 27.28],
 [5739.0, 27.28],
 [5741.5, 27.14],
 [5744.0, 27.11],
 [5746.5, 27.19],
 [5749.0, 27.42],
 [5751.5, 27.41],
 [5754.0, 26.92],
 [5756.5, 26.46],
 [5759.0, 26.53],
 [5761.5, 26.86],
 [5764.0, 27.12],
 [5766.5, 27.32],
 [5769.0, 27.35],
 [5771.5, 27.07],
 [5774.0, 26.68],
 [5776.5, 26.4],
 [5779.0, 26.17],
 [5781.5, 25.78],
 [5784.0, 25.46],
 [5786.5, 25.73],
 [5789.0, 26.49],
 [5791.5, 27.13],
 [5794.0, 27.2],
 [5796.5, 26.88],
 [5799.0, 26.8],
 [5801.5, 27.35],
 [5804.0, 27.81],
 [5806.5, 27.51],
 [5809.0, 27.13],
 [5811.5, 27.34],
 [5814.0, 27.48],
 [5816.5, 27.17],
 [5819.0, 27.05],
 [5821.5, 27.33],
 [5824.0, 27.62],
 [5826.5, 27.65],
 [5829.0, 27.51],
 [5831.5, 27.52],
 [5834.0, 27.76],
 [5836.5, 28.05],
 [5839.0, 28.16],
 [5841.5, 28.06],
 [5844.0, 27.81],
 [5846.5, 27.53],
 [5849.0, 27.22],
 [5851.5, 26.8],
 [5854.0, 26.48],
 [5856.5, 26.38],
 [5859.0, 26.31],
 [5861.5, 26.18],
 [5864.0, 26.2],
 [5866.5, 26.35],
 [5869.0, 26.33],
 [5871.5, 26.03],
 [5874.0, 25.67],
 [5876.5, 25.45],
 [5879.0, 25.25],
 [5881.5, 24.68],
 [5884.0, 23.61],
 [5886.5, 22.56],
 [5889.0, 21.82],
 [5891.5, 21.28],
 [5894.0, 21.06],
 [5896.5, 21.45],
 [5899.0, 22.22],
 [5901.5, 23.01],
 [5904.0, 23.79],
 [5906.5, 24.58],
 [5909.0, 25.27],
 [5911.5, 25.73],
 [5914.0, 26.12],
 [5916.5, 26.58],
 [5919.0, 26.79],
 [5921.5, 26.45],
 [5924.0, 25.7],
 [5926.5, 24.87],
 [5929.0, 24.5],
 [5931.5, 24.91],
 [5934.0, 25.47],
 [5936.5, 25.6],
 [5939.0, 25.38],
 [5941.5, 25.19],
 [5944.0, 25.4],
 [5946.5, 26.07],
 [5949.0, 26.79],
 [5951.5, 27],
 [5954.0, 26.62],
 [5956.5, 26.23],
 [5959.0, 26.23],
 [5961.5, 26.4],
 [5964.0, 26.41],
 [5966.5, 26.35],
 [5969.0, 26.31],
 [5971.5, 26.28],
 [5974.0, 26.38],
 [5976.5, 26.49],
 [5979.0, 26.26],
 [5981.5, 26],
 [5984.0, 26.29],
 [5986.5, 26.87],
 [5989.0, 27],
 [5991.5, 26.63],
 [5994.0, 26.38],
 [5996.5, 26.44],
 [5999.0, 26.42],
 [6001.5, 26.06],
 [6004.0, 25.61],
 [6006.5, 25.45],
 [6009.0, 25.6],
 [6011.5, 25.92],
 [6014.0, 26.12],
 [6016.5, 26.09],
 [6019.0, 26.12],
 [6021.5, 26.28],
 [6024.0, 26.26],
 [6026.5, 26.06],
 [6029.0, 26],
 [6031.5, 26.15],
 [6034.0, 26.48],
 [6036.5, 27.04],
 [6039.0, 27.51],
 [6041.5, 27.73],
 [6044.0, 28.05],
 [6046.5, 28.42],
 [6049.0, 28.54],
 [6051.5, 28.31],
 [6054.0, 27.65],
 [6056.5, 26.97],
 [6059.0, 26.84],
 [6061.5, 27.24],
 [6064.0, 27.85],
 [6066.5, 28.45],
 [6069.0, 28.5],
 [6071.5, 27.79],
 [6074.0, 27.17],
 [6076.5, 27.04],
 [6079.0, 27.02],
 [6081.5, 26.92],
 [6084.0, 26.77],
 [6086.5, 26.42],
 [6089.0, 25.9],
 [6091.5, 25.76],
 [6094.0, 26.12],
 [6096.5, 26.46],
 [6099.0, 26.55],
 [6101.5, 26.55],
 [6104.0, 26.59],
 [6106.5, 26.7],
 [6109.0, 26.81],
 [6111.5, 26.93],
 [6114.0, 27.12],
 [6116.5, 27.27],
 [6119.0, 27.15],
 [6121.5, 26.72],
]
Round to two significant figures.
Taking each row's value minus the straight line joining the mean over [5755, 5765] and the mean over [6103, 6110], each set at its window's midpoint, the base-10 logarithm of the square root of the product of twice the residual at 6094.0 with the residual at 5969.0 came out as -0.16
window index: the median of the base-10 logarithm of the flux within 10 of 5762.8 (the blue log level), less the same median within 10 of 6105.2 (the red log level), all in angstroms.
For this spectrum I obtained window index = 0.006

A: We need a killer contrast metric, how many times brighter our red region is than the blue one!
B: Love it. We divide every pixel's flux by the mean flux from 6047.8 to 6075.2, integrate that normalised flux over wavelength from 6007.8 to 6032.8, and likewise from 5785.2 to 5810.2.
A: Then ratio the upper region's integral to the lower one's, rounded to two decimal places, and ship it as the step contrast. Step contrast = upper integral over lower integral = 0.97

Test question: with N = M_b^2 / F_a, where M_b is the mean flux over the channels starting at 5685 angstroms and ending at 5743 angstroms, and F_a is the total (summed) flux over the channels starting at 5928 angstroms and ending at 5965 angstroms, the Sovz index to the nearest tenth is 1.9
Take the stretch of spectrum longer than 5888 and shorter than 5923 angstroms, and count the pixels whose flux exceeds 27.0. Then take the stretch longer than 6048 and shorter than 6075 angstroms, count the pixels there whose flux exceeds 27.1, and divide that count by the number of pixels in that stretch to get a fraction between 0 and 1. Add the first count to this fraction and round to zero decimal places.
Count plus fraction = 1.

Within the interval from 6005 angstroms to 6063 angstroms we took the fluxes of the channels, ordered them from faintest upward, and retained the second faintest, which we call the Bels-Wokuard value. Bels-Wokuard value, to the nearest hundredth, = 25.60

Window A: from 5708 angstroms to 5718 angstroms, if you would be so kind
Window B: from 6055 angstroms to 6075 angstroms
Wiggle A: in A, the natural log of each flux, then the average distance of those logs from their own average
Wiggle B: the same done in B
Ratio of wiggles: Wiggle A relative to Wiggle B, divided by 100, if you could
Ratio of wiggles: 0.009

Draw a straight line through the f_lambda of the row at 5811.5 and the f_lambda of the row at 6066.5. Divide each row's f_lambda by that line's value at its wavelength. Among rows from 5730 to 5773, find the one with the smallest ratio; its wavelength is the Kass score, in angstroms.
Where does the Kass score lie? 5756.5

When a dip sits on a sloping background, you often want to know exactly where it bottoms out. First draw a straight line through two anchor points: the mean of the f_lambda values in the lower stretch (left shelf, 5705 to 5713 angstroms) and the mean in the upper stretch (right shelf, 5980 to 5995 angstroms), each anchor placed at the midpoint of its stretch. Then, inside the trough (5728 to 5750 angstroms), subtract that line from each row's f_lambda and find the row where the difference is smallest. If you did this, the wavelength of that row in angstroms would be 5731.5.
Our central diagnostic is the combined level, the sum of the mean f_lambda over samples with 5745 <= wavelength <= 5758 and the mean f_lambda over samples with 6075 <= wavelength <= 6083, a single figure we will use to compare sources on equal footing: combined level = 54.1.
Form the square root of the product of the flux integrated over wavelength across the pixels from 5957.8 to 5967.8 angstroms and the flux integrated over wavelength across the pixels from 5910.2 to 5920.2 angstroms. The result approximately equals 263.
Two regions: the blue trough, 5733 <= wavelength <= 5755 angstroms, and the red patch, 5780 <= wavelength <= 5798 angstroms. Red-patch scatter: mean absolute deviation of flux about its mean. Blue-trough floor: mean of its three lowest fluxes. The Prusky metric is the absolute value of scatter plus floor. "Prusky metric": 27.6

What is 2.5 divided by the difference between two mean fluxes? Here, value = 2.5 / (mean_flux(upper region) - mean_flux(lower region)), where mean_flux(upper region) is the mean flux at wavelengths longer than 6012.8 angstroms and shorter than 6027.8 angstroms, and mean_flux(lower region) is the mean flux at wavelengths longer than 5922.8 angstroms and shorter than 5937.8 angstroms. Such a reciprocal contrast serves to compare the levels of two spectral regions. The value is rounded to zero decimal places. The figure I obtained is 3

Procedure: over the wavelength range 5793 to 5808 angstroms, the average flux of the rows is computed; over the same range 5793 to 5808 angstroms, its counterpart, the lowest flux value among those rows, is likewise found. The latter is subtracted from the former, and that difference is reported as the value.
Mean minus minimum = 0.46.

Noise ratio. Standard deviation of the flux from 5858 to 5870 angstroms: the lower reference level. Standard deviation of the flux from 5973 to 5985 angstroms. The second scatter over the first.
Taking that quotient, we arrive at 2.3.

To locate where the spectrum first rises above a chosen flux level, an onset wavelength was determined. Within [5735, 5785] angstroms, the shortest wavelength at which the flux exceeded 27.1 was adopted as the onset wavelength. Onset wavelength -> 5736.5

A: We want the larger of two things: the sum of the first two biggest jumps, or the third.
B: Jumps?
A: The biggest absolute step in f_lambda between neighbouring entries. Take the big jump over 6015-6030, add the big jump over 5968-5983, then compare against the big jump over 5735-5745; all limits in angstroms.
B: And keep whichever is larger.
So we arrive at 0.5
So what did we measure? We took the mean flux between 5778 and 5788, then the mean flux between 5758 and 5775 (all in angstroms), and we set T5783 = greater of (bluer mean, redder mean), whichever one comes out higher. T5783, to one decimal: 27.0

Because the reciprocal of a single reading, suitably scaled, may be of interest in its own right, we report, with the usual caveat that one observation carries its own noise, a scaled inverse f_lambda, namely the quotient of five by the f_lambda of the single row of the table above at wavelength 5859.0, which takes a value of 0.190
